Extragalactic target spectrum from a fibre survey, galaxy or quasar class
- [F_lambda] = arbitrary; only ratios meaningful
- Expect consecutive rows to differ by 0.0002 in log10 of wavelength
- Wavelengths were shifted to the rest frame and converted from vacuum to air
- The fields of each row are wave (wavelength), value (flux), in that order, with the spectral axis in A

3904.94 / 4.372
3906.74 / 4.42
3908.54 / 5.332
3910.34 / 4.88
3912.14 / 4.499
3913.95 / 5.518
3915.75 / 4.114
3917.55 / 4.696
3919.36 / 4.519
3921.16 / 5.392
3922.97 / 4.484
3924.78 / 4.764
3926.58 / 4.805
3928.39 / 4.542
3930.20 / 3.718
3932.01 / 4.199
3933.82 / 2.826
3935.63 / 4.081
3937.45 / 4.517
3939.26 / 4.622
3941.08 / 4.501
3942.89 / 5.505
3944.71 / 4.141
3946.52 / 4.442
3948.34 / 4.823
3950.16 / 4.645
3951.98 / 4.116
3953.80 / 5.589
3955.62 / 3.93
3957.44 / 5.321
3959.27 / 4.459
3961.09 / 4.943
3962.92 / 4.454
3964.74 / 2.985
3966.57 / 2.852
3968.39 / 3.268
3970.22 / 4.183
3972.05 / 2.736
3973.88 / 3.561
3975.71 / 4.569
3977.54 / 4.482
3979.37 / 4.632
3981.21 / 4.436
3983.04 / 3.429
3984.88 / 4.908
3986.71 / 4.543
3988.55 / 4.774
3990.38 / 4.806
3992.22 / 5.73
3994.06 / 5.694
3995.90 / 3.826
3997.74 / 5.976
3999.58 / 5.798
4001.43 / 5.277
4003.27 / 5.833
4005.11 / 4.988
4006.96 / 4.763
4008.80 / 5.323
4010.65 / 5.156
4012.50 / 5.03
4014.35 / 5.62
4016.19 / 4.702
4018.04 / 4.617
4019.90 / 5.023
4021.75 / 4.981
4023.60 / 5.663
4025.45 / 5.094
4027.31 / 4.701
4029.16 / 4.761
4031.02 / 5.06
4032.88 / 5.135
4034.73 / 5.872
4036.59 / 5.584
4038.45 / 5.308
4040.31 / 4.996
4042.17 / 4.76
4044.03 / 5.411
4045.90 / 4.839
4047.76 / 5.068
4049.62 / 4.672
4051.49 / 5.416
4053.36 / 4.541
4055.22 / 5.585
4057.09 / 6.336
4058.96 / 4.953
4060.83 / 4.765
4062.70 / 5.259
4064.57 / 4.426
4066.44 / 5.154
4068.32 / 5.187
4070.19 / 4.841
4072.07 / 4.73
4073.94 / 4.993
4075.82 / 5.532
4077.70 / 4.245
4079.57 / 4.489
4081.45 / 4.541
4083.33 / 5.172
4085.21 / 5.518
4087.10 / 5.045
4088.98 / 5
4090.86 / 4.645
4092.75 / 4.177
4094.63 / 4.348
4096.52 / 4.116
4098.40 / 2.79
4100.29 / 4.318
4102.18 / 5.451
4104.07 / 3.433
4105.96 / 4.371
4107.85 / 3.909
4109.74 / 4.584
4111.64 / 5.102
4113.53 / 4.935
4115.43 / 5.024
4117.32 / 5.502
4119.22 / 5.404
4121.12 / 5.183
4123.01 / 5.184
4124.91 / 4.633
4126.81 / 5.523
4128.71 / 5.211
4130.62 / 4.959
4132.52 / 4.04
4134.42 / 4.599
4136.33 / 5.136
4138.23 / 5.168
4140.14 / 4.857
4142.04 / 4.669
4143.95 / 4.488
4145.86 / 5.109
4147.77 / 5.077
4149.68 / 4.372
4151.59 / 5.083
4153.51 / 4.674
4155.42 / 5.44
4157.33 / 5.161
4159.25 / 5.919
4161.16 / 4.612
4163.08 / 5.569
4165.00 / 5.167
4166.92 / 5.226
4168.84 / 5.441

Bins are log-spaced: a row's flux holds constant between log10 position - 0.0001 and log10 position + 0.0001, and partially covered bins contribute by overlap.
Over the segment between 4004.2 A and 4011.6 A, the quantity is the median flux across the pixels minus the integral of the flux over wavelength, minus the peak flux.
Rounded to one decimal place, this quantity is -37.6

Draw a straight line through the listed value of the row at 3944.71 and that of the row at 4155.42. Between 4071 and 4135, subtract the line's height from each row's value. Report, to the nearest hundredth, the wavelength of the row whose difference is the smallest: 4098.40 A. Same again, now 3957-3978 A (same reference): 3972.05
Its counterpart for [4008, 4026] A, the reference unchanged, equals 4018.04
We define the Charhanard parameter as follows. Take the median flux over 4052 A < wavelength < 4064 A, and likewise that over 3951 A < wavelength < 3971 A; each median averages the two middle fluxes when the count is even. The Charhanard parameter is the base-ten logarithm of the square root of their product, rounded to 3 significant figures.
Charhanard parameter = 0.665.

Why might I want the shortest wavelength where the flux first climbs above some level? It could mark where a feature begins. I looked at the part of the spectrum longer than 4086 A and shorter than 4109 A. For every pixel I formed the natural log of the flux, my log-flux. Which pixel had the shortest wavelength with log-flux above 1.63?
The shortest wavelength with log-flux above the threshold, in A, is 4102.18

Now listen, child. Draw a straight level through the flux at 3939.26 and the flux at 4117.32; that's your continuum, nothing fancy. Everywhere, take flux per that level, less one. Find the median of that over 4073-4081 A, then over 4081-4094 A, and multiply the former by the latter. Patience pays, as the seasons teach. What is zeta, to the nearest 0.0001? 0.0071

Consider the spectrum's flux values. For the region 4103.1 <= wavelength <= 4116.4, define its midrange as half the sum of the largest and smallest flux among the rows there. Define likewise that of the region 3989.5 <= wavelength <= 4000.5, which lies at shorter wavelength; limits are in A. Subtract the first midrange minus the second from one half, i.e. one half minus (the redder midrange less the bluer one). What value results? 1.1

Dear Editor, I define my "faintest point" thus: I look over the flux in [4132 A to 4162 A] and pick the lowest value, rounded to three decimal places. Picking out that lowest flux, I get 4.040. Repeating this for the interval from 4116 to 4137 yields 4.040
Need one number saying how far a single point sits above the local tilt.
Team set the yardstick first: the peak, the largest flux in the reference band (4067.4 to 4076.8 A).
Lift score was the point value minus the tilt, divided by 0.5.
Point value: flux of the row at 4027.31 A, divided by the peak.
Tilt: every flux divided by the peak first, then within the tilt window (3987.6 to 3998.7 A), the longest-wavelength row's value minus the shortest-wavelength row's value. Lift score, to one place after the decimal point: 1.3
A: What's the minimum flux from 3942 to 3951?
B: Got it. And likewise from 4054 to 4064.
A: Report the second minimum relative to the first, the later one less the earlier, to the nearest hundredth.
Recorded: 0.62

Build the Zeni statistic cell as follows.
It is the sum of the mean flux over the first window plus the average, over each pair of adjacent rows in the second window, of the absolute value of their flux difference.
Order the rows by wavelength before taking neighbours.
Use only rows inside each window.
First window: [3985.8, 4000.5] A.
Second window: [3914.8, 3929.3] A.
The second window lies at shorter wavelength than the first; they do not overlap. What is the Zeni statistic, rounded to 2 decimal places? 5.59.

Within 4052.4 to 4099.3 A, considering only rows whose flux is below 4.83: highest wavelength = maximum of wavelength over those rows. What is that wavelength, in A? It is 4098.40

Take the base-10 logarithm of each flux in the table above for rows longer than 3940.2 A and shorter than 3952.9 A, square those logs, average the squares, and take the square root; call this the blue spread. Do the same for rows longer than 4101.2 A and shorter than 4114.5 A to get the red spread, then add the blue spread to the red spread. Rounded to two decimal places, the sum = 1.32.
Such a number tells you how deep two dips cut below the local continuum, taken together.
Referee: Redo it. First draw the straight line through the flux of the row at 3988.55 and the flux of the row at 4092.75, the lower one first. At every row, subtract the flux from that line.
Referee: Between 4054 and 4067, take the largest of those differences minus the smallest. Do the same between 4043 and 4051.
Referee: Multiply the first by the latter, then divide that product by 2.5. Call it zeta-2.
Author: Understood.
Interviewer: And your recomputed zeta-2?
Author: 0.53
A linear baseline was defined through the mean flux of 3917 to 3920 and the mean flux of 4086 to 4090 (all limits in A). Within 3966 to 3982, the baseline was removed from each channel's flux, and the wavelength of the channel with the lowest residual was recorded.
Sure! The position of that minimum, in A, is 3972.05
